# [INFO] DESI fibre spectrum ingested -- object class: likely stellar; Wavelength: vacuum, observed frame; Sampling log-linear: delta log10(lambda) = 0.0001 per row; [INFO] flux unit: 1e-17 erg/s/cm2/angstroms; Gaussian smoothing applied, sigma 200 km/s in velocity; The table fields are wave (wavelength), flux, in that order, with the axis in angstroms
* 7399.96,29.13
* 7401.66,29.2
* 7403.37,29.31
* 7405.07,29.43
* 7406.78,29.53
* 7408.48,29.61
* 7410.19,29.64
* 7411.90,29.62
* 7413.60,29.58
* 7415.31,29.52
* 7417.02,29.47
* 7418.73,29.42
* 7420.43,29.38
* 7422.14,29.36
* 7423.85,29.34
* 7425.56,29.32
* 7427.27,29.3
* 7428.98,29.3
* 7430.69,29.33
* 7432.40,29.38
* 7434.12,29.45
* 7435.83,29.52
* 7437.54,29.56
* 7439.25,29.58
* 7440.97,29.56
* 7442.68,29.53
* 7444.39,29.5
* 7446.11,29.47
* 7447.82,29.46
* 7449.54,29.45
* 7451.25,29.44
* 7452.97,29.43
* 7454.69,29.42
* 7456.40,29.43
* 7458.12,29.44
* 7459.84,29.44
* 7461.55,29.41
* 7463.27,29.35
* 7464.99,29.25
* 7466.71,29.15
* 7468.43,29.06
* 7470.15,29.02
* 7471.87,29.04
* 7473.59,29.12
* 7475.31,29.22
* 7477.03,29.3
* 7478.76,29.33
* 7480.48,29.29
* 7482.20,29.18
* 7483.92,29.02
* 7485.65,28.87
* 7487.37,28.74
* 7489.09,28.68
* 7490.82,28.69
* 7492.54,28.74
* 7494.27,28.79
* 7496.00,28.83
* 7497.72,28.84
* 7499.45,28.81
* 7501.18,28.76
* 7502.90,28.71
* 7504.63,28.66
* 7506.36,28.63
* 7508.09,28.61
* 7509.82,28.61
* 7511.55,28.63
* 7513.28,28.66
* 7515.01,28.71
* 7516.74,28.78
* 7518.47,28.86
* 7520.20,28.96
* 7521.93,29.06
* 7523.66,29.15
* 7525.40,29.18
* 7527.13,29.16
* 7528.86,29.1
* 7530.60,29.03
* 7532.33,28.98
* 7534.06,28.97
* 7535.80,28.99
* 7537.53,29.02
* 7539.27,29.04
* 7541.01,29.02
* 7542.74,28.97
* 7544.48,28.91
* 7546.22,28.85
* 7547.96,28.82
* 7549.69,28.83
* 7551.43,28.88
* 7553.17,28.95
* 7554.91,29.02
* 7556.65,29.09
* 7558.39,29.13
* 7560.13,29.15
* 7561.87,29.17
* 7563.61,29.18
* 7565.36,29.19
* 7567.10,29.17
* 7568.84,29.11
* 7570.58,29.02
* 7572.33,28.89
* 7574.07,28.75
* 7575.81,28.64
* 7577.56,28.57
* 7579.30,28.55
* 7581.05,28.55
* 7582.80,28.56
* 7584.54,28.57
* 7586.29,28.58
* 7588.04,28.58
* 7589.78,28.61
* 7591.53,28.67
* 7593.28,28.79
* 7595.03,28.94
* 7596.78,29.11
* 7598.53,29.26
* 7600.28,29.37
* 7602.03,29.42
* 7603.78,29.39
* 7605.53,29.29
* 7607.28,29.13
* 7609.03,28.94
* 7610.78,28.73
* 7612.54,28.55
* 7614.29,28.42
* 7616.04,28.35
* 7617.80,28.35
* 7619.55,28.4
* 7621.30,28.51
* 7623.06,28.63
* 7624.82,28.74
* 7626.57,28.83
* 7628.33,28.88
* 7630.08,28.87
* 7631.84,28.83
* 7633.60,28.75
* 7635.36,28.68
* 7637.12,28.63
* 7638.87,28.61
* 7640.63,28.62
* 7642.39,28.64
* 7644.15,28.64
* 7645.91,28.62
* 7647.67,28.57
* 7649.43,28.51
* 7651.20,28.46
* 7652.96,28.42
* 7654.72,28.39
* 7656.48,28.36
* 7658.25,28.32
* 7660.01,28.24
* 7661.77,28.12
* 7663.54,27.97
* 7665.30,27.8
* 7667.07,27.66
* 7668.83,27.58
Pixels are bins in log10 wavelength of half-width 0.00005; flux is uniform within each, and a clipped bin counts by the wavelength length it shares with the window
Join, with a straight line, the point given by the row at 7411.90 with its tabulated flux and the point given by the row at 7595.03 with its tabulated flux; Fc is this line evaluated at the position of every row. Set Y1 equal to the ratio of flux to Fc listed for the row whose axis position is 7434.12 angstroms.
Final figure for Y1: 0.997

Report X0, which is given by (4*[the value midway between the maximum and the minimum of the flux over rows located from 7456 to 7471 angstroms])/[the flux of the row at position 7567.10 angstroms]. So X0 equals 4.01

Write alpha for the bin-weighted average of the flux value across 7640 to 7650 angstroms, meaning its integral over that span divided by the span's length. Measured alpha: 28.6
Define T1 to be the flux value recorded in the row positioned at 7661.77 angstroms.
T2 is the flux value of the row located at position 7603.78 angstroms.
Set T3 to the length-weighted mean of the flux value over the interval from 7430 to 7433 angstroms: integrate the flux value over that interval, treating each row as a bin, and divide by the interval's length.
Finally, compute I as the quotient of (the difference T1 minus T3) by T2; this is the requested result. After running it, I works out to -0.042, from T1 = 28.12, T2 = 29.39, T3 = 29.4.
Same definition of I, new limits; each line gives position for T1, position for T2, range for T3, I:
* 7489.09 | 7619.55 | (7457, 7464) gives -0.026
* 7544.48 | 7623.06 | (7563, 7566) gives -0.007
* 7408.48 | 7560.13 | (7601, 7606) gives 0.008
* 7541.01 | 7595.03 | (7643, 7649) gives 0.014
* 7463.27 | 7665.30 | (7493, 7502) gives 0.021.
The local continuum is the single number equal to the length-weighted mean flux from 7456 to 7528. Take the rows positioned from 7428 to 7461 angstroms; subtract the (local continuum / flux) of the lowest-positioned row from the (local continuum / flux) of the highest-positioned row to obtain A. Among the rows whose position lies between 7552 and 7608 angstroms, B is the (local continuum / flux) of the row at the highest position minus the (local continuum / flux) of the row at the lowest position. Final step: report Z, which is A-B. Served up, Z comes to 0.001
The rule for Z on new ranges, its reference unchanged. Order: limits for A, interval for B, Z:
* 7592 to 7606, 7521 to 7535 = -0.020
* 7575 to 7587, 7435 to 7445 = 0.001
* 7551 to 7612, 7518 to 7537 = 0.010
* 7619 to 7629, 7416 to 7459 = -0.018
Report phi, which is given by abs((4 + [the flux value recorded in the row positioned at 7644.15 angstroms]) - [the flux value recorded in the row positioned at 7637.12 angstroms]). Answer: 4.0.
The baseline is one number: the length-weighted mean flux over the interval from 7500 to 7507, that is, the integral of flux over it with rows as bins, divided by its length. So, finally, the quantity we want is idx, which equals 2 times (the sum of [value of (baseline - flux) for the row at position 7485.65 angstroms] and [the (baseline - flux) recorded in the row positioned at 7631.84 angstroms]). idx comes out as -0.6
